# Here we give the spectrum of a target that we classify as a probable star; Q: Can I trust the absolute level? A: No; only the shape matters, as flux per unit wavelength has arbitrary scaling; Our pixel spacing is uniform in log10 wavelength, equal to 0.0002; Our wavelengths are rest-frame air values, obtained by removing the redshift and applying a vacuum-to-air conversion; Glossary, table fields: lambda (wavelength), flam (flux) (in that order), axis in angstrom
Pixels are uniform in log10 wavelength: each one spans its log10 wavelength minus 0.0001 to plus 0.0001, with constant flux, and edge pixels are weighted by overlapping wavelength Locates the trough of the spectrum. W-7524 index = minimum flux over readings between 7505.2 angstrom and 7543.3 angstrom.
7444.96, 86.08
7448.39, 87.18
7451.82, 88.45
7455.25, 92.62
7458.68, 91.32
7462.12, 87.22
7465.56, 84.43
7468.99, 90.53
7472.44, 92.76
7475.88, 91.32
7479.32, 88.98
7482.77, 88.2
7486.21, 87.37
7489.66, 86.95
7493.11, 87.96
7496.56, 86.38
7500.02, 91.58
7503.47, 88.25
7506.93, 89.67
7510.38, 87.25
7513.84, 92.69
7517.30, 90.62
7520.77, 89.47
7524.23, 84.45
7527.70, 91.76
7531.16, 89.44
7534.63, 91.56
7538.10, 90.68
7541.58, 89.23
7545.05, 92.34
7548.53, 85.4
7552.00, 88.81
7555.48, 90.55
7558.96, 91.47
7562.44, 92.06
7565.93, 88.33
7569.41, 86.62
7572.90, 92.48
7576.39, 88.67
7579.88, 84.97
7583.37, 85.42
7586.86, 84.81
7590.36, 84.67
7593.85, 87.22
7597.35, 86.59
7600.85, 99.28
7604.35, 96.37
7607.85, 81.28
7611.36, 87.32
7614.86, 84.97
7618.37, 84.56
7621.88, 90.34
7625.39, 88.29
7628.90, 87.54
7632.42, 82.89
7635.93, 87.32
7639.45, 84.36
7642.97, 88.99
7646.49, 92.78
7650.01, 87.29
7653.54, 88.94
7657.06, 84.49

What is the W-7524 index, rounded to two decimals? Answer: 84.45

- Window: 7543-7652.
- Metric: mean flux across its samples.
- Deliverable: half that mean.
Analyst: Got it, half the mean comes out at 44.1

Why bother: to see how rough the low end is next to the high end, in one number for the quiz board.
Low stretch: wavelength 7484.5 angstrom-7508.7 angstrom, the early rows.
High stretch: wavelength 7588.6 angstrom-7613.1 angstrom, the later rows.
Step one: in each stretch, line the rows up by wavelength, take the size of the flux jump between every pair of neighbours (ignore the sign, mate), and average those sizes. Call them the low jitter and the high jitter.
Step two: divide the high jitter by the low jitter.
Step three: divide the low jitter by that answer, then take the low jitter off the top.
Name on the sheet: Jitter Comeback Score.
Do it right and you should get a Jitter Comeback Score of -1.5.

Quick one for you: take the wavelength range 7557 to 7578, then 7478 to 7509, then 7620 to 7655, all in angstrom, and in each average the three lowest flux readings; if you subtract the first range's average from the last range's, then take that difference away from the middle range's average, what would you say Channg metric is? 89.9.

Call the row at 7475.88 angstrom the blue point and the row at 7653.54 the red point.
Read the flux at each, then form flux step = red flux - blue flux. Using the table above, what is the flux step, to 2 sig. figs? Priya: -2.4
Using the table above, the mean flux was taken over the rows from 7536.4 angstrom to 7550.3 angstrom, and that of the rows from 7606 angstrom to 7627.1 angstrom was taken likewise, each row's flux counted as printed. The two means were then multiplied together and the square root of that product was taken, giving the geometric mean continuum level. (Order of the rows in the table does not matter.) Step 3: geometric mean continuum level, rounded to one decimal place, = 87.8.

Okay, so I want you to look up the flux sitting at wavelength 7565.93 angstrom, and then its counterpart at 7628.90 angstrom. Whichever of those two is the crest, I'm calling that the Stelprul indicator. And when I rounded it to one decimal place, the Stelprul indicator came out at 88.3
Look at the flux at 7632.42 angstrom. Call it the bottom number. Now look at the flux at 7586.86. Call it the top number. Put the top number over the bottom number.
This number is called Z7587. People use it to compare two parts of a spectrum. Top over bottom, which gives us 1.02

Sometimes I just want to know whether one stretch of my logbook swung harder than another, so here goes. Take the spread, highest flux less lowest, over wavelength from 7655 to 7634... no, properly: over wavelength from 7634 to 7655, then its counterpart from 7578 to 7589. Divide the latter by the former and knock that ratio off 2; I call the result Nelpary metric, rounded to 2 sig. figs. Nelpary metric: 1.9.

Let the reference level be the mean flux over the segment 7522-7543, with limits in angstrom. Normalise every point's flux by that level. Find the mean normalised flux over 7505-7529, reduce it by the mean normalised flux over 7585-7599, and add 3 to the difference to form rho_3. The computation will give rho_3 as 3.04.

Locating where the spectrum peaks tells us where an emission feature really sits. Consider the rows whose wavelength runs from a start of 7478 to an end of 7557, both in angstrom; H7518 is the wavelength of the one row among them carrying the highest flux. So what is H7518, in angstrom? 7513.84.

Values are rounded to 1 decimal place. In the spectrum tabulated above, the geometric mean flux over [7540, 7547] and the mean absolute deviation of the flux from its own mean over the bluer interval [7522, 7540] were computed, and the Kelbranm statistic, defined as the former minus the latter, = 88.7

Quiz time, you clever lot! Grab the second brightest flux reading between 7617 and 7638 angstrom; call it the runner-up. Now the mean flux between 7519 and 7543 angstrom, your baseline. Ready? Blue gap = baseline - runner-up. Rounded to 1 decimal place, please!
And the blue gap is 1.2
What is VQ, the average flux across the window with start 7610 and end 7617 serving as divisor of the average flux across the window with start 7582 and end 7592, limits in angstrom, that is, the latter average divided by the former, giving 0.99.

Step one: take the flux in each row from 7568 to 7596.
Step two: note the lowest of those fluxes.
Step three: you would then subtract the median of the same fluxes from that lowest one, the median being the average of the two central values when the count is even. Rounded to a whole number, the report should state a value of -1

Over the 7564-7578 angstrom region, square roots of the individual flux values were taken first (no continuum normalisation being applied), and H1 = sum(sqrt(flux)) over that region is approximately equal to 37.7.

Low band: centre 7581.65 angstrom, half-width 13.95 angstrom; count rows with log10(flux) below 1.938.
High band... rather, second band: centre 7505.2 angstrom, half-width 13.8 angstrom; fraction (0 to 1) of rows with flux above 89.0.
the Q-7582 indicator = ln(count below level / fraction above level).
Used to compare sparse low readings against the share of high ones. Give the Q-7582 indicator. 2.30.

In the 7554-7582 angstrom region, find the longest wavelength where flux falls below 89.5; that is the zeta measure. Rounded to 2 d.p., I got 7579.88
